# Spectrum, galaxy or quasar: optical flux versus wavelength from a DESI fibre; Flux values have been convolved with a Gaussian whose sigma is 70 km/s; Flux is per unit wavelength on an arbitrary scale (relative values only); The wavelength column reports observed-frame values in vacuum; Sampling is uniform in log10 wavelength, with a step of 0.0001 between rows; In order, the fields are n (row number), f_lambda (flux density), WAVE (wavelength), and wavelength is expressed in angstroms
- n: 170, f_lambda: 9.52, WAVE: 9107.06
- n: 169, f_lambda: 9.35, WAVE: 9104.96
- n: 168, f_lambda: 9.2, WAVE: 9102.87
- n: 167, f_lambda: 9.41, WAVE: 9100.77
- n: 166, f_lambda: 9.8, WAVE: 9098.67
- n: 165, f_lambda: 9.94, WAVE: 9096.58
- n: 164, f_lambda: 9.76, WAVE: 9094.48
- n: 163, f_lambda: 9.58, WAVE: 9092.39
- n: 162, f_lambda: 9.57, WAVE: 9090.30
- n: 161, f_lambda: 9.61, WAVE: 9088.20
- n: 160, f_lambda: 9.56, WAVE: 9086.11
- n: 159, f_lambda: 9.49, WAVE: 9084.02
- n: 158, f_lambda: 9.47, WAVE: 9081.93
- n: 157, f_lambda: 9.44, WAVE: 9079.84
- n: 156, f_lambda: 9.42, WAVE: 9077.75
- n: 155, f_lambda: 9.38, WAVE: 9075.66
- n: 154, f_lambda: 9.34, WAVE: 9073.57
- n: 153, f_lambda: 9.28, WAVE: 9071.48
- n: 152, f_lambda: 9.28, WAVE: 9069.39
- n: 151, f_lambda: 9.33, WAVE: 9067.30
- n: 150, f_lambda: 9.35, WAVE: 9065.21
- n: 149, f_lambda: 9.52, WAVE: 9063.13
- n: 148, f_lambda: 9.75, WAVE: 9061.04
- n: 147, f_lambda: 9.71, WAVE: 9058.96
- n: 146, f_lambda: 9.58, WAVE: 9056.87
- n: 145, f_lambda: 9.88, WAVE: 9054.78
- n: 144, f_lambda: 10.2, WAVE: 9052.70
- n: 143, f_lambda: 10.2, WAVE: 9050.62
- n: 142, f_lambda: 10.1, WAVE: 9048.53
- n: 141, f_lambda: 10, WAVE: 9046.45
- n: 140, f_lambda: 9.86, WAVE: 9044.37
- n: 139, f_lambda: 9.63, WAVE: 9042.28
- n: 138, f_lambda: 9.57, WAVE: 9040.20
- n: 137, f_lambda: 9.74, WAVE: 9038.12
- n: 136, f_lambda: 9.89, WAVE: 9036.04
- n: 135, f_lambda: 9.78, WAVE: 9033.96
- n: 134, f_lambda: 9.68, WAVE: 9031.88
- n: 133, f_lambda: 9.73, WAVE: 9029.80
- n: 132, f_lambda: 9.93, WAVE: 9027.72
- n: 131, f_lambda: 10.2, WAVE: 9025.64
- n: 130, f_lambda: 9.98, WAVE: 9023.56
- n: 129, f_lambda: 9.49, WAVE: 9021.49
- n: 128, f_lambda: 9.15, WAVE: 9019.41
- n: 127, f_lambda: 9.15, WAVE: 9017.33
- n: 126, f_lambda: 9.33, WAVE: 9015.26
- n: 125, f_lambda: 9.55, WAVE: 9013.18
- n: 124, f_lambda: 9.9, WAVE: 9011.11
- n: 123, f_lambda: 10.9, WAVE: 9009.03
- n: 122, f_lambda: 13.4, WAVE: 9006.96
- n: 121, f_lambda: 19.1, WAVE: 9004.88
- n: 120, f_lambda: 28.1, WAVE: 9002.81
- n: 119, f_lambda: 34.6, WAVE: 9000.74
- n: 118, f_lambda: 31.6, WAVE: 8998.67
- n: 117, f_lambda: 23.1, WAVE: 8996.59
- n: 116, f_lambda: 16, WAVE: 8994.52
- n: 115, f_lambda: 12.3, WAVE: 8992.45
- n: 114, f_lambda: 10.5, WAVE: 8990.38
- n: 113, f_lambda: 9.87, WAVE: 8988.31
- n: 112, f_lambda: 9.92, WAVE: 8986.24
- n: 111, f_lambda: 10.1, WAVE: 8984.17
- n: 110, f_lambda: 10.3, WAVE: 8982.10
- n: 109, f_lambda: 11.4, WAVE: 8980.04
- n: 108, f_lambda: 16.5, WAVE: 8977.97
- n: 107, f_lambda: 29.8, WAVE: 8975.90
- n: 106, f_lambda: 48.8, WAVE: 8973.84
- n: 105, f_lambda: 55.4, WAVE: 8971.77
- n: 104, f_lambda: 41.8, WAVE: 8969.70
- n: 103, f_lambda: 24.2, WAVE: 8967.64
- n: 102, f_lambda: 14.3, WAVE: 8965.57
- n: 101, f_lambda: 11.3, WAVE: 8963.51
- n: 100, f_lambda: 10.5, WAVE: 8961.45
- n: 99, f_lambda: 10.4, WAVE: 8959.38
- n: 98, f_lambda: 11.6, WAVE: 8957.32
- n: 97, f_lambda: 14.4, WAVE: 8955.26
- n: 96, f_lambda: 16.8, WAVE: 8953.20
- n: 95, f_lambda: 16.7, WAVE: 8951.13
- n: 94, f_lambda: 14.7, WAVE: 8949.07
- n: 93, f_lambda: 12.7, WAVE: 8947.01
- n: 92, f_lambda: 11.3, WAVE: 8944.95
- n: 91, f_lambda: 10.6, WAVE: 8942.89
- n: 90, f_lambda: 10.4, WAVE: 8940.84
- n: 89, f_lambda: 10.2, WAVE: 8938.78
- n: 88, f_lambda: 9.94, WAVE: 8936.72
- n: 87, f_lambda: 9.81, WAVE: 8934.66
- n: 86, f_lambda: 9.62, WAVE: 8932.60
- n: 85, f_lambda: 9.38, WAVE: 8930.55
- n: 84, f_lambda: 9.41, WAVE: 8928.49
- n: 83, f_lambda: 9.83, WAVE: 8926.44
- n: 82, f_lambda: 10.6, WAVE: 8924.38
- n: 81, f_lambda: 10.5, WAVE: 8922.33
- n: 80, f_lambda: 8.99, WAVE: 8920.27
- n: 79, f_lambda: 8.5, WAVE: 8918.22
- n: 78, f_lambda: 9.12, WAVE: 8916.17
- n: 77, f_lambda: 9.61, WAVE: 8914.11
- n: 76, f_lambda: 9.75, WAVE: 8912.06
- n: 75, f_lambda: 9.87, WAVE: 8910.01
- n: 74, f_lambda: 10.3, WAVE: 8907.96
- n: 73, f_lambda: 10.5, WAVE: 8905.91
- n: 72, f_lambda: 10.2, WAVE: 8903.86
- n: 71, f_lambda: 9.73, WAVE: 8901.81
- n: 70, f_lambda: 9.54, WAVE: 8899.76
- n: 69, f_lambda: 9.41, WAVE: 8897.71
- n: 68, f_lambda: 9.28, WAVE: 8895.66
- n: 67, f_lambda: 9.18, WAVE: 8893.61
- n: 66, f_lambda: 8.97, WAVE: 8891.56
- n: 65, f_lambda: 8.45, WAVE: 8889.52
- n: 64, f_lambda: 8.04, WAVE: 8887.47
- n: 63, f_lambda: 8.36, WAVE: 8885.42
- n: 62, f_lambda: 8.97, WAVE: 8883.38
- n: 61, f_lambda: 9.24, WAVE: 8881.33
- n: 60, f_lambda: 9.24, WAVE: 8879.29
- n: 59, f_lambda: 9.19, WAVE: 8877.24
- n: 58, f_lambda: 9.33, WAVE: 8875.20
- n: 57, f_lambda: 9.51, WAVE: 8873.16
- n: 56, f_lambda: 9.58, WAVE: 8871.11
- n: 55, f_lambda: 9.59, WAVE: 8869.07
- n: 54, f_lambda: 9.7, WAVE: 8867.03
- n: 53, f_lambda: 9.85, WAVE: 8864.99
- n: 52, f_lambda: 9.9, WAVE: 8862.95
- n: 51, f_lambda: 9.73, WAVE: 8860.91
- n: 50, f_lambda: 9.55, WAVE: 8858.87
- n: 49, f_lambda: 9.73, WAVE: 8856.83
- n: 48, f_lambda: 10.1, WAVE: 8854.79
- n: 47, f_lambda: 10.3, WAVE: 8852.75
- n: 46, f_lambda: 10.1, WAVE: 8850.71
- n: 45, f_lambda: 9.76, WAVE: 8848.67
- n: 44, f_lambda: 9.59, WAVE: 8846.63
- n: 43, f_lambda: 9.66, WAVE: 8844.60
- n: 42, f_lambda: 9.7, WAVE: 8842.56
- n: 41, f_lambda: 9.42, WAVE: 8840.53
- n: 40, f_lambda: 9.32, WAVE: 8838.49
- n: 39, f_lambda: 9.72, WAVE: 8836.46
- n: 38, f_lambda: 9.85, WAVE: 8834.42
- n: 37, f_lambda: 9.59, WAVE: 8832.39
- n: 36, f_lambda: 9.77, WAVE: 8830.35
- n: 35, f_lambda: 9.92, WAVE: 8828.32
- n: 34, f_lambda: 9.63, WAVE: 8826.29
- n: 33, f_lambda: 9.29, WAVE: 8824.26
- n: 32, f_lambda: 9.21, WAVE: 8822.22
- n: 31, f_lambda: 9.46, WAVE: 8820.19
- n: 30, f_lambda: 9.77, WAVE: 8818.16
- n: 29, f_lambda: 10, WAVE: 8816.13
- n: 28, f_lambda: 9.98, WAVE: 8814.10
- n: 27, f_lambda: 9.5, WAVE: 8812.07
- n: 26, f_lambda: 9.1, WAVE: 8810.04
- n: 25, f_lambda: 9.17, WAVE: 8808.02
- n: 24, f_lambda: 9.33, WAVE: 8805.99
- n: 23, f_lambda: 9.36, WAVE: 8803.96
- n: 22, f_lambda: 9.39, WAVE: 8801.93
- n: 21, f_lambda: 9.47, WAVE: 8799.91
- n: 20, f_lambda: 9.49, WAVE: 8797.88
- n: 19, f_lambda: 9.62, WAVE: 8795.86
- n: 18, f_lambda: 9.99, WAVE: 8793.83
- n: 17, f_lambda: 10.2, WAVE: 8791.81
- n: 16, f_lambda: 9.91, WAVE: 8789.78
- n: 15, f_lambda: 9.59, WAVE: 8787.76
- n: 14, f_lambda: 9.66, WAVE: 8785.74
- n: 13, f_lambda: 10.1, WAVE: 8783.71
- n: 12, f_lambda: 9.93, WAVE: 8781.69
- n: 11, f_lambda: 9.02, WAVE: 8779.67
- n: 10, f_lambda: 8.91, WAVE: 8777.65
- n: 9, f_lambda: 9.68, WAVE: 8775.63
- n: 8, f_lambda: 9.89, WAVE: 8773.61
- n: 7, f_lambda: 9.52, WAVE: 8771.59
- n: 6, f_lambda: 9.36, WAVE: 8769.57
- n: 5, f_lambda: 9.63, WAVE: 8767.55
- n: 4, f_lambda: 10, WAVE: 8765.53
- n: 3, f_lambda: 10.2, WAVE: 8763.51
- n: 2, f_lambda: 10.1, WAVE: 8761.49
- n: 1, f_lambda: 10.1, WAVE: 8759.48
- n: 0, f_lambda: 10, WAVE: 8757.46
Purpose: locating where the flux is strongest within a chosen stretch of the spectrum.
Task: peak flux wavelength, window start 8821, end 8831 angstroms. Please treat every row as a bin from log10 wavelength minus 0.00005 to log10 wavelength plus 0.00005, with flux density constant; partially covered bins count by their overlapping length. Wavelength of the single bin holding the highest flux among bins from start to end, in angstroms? 8828.32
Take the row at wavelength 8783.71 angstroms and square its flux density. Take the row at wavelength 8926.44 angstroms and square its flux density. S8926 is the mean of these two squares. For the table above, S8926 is 99.3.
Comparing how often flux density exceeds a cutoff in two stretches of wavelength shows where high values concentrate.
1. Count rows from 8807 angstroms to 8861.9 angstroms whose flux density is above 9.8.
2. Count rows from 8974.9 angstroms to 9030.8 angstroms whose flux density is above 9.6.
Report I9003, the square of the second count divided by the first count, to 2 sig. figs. 69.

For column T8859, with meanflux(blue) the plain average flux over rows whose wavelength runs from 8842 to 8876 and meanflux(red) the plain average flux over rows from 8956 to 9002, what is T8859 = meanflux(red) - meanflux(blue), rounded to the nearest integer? 11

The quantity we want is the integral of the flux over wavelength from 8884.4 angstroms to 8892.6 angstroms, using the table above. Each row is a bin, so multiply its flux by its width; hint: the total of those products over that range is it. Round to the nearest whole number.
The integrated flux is 69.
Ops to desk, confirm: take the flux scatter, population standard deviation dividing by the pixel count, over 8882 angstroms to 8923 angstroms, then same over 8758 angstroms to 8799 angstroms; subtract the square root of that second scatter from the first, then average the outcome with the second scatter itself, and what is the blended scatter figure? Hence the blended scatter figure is 0.23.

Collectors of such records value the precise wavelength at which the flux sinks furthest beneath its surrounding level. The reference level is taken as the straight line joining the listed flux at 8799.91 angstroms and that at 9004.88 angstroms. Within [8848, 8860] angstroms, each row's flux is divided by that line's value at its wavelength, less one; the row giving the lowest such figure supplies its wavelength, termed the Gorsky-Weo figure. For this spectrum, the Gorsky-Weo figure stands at 8858.87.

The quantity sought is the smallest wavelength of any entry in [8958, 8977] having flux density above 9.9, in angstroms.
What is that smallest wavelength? 8959.38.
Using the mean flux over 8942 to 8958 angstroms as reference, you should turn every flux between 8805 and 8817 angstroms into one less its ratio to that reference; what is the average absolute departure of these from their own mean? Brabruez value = 0.023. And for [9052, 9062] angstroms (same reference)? 0.013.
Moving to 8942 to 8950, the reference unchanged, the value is 0.101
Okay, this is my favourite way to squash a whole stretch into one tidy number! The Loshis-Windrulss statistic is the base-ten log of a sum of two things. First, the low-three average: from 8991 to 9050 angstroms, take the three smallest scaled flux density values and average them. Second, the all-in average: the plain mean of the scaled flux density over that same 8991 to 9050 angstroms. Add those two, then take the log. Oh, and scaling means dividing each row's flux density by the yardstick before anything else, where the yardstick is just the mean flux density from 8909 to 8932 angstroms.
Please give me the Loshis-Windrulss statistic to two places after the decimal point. 0.37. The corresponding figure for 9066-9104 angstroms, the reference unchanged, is 0.29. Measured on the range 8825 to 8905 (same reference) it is 0.27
